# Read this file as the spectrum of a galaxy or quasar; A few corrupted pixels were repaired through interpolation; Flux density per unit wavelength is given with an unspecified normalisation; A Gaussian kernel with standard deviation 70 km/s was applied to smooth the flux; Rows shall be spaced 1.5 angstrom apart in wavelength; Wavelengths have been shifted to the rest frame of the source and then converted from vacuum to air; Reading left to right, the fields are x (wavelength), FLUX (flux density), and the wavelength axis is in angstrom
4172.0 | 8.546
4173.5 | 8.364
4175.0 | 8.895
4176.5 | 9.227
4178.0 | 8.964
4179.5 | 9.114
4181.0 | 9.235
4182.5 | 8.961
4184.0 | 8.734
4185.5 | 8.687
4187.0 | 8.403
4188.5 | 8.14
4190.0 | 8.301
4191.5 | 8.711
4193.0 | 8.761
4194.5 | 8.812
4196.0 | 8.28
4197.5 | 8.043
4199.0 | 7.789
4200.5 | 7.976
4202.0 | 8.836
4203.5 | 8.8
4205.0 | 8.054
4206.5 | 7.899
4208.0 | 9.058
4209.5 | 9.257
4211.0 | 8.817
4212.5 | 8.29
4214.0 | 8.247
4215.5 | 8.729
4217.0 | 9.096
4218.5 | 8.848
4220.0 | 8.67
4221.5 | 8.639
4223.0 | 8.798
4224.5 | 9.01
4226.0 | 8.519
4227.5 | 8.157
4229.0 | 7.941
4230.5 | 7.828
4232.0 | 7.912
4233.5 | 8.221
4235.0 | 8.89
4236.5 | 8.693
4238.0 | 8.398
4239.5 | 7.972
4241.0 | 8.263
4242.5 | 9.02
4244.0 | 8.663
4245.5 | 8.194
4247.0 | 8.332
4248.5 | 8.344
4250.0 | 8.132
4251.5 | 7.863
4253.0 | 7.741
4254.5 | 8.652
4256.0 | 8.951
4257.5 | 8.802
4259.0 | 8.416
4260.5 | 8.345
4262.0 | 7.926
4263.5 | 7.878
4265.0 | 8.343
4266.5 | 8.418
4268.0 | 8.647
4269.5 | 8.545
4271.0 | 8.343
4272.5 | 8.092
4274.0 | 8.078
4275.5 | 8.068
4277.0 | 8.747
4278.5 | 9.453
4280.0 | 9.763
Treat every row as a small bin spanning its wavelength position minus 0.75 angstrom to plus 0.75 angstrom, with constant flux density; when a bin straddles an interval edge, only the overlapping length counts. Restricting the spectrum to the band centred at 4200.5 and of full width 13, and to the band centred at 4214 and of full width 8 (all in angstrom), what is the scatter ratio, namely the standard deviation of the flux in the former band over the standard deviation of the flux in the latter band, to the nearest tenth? 1.2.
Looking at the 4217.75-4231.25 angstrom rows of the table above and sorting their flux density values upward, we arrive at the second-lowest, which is 7.941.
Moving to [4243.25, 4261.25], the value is 7.863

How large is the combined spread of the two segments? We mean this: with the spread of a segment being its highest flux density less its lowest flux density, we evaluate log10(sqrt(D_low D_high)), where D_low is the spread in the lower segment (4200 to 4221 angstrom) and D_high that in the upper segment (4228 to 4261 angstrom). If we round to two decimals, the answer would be 0.12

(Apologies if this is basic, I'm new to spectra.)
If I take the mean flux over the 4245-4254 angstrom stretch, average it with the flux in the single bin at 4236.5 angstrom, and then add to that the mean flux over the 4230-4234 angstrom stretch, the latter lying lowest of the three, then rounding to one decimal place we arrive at 16.4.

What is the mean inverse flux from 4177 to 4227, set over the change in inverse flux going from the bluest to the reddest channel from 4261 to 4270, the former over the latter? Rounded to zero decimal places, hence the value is -13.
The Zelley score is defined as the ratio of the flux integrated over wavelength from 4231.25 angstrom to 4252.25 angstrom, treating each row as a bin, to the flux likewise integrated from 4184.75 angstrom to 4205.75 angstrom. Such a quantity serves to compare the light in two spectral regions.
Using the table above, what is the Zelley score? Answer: 0.99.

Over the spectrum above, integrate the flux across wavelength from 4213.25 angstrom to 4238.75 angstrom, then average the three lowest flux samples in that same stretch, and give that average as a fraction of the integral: 0.036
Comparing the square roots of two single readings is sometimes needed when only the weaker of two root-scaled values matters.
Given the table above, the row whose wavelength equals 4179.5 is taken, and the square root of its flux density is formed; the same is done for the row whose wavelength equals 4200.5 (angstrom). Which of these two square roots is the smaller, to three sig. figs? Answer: 2.82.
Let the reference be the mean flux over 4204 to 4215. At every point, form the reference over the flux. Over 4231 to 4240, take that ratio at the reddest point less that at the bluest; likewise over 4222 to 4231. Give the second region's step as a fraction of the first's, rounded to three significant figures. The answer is -14.8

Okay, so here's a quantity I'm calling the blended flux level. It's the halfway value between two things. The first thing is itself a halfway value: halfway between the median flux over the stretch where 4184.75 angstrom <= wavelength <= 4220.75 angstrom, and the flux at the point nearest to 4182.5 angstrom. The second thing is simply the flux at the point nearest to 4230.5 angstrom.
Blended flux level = 8.32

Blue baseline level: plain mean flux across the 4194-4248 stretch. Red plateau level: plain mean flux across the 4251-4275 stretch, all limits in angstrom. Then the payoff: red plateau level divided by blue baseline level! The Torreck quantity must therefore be 0.98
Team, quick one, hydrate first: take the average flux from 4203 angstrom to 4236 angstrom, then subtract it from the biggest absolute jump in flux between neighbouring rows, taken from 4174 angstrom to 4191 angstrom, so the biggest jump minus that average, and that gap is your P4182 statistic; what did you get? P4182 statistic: -8.2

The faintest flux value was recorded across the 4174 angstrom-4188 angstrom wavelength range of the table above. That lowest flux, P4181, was 8.403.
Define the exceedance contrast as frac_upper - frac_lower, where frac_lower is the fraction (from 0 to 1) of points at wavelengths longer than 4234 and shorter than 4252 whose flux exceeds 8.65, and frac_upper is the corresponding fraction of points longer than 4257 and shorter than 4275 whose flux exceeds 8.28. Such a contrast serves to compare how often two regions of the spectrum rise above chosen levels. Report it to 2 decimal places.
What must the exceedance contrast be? 0.33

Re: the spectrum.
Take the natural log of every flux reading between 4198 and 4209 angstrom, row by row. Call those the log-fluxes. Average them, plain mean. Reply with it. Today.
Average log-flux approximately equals 2.12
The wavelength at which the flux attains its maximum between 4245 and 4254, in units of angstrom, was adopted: 4248.5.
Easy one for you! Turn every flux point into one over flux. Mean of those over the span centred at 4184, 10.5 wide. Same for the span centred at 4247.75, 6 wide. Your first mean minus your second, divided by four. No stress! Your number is -0.0017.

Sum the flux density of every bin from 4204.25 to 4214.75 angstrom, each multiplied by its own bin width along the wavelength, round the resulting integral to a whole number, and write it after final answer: 89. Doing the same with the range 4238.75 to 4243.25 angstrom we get 38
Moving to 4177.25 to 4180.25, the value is 27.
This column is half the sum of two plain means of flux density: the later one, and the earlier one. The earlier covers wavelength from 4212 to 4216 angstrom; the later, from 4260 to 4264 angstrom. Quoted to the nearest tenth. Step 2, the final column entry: 8.2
